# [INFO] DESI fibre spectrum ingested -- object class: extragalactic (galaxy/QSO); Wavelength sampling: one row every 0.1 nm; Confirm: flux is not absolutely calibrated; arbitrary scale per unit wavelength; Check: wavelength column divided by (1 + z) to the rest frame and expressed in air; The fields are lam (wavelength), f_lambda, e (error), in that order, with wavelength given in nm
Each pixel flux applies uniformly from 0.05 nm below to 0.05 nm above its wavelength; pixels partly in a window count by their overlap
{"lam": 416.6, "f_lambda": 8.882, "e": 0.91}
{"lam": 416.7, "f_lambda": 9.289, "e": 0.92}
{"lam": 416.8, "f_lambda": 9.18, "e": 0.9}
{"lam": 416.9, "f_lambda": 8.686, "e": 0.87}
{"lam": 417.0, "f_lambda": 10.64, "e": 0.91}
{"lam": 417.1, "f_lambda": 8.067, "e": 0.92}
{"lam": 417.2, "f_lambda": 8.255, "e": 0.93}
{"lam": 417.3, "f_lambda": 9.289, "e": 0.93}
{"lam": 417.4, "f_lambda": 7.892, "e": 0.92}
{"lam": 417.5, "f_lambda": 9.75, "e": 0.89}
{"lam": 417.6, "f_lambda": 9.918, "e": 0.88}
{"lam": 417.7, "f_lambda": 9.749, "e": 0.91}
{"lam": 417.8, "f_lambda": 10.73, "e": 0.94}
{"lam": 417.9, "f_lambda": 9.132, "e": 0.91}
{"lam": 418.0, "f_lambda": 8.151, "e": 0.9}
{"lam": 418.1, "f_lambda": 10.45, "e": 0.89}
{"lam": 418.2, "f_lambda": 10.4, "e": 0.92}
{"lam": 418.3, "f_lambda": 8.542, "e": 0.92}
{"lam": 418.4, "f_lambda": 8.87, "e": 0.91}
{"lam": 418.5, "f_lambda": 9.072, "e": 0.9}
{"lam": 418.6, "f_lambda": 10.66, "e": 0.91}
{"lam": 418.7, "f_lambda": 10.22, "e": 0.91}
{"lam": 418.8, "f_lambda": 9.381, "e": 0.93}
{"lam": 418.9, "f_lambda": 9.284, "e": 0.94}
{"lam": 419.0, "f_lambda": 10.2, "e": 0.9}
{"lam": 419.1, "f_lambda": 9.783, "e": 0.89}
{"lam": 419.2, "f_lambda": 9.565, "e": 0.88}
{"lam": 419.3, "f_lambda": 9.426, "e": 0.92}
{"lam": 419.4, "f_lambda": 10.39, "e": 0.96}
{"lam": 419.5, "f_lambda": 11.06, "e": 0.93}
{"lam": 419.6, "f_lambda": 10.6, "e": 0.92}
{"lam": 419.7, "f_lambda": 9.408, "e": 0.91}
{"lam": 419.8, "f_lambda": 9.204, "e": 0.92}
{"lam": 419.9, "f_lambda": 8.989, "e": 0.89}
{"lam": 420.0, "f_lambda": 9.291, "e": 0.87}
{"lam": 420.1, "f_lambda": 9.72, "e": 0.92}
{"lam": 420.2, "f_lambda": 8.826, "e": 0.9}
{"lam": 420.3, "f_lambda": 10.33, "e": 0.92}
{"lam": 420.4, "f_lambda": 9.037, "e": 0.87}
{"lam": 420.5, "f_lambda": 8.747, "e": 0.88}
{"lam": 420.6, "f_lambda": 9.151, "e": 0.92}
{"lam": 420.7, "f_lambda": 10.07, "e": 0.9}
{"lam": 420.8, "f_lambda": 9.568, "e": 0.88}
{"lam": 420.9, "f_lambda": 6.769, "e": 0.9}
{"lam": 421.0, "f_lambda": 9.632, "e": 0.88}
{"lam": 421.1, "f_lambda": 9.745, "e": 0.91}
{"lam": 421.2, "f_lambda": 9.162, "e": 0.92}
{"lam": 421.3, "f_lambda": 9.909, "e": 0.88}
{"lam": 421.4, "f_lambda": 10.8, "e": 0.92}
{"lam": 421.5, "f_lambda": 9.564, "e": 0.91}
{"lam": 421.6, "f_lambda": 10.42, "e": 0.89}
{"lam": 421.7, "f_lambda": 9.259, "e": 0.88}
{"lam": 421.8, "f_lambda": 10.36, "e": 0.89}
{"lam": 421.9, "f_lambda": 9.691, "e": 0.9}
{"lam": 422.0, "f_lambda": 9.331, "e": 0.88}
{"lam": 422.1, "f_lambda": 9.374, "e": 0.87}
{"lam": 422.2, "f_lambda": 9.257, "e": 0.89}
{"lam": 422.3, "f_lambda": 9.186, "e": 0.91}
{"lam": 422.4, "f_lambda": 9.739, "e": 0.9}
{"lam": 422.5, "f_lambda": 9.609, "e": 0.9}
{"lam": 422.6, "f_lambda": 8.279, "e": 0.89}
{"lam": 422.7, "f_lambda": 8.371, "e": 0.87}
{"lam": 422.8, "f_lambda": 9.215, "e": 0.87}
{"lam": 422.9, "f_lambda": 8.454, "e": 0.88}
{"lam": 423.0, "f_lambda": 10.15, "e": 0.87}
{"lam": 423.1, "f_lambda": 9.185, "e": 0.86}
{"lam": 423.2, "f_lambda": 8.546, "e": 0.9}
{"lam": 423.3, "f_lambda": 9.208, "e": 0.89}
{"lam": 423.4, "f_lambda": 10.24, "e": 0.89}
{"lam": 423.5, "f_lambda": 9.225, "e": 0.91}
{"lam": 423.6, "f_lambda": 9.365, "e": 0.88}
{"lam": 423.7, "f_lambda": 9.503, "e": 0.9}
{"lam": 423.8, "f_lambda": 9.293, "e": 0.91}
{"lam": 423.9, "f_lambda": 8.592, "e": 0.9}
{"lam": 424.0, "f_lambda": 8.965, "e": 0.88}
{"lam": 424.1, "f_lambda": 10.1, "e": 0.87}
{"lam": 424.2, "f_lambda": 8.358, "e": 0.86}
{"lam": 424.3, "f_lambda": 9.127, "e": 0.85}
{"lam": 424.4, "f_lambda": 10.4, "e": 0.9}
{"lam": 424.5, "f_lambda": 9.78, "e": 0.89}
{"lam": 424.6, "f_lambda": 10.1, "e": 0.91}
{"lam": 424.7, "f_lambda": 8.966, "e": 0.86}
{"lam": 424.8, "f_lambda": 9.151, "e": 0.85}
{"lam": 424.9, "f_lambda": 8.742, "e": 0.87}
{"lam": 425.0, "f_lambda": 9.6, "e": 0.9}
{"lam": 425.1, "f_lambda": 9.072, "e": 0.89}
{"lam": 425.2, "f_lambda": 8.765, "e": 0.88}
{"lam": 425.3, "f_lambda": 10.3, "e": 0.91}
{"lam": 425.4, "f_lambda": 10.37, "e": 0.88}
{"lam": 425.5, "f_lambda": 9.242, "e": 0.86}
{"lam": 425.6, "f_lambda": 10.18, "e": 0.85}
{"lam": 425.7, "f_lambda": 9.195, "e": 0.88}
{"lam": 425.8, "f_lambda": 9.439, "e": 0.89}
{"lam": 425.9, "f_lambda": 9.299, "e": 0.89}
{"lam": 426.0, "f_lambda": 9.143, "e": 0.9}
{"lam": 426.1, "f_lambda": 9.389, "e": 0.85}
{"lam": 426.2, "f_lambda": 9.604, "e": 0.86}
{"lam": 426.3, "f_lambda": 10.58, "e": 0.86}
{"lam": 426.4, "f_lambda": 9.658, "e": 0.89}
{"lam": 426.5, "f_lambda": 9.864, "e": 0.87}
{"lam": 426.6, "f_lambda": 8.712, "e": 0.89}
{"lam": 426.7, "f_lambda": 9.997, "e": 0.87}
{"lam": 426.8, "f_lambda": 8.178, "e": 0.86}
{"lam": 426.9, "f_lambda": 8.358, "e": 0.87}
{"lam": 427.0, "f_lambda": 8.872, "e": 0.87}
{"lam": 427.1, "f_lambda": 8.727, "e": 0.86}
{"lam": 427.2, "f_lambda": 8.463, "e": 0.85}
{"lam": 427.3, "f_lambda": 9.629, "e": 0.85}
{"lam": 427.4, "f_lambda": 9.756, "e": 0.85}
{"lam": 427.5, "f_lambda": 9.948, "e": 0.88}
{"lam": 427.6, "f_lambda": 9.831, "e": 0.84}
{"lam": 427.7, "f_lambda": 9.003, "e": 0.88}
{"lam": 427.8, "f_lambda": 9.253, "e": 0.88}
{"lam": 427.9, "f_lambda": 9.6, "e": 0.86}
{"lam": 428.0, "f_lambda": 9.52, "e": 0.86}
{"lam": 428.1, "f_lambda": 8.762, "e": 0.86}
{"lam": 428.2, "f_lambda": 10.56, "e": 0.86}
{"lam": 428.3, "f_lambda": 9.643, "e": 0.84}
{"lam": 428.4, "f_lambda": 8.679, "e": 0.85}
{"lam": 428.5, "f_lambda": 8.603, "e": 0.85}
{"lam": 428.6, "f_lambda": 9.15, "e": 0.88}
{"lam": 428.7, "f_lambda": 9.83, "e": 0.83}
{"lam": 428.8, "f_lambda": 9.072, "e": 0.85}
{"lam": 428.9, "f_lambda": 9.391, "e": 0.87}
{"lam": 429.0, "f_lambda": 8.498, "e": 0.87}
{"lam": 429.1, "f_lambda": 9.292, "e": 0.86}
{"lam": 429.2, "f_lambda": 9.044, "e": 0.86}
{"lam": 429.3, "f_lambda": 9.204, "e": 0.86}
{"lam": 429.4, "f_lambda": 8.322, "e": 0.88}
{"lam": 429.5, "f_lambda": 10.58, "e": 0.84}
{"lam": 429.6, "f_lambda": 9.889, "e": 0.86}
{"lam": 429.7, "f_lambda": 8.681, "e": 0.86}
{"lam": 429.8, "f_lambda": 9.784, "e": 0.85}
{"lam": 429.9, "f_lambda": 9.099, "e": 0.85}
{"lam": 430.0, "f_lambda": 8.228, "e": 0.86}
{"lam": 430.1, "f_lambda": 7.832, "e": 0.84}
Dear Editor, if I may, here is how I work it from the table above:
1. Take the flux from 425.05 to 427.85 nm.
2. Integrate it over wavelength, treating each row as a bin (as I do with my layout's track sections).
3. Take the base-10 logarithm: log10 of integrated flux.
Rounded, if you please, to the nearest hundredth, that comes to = 1.42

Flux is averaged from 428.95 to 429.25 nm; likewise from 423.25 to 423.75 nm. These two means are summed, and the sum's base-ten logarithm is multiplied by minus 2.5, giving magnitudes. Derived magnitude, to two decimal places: -3.17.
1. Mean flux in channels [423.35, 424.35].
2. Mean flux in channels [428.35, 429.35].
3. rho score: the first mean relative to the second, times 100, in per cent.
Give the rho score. 102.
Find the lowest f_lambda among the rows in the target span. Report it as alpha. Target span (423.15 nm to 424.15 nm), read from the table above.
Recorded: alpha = 8.546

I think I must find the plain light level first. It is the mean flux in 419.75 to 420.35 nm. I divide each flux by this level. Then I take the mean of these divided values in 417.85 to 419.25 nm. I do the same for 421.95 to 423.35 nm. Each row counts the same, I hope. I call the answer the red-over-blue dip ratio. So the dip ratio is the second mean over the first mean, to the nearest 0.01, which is 0.96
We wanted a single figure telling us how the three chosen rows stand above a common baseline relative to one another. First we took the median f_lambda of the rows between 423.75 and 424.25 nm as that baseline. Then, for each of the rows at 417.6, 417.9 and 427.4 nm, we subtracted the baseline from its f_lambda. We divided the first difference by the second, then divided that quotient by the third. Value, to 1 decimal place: 7.2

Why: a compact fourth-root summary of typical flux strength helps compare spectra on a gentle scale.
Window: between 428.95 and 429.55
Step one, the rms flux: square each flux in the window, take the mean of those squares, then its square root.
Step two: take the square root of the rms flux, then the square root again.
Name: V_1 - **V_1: 1.74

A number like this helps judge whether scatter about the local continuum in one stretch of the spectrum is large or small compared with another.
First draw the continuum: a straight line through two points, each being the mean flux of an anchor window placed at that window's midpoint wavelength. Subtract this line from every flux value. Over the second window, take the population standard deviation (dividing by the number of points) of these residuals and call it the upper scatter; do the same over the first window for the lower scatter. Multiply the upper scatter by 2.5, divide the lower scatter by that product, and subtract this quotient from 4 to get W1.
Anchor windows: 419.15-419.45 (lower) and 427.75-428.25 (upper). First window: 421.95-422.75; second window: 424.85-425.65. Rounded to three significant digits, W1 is 3.69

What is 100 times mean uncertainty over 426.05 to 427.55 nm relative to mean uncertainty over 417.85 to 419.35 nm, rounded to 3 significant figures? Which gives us 95.2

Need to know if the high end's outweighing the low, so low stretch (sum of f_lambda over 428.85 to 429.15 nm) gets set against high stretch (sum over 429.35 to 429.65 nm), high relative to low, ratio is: 1.06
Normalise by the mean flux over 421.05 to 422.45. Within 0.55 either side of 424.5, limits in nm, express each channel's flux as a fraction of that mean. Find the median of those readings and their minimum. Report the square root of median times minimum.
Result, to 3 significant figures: 0.902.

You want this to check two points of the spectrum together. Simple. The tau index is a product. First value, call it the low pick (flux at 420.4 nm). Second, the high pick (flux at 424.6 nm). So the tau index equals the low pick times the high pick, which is 91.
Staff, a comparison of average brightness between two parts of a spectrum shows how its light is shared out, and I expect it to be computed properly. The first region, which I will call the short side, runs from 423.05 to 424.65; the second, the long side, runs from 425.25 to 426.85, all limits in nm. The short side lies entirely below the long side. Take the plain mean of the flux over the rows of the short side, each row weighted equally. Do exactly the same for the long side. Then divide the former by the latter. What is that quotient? 0.98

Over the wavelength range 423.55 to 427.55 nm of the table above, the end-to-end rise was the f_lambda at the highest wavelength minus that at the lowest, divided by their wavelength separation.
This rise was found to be 0.1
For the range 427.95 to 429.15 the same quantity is -0.2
